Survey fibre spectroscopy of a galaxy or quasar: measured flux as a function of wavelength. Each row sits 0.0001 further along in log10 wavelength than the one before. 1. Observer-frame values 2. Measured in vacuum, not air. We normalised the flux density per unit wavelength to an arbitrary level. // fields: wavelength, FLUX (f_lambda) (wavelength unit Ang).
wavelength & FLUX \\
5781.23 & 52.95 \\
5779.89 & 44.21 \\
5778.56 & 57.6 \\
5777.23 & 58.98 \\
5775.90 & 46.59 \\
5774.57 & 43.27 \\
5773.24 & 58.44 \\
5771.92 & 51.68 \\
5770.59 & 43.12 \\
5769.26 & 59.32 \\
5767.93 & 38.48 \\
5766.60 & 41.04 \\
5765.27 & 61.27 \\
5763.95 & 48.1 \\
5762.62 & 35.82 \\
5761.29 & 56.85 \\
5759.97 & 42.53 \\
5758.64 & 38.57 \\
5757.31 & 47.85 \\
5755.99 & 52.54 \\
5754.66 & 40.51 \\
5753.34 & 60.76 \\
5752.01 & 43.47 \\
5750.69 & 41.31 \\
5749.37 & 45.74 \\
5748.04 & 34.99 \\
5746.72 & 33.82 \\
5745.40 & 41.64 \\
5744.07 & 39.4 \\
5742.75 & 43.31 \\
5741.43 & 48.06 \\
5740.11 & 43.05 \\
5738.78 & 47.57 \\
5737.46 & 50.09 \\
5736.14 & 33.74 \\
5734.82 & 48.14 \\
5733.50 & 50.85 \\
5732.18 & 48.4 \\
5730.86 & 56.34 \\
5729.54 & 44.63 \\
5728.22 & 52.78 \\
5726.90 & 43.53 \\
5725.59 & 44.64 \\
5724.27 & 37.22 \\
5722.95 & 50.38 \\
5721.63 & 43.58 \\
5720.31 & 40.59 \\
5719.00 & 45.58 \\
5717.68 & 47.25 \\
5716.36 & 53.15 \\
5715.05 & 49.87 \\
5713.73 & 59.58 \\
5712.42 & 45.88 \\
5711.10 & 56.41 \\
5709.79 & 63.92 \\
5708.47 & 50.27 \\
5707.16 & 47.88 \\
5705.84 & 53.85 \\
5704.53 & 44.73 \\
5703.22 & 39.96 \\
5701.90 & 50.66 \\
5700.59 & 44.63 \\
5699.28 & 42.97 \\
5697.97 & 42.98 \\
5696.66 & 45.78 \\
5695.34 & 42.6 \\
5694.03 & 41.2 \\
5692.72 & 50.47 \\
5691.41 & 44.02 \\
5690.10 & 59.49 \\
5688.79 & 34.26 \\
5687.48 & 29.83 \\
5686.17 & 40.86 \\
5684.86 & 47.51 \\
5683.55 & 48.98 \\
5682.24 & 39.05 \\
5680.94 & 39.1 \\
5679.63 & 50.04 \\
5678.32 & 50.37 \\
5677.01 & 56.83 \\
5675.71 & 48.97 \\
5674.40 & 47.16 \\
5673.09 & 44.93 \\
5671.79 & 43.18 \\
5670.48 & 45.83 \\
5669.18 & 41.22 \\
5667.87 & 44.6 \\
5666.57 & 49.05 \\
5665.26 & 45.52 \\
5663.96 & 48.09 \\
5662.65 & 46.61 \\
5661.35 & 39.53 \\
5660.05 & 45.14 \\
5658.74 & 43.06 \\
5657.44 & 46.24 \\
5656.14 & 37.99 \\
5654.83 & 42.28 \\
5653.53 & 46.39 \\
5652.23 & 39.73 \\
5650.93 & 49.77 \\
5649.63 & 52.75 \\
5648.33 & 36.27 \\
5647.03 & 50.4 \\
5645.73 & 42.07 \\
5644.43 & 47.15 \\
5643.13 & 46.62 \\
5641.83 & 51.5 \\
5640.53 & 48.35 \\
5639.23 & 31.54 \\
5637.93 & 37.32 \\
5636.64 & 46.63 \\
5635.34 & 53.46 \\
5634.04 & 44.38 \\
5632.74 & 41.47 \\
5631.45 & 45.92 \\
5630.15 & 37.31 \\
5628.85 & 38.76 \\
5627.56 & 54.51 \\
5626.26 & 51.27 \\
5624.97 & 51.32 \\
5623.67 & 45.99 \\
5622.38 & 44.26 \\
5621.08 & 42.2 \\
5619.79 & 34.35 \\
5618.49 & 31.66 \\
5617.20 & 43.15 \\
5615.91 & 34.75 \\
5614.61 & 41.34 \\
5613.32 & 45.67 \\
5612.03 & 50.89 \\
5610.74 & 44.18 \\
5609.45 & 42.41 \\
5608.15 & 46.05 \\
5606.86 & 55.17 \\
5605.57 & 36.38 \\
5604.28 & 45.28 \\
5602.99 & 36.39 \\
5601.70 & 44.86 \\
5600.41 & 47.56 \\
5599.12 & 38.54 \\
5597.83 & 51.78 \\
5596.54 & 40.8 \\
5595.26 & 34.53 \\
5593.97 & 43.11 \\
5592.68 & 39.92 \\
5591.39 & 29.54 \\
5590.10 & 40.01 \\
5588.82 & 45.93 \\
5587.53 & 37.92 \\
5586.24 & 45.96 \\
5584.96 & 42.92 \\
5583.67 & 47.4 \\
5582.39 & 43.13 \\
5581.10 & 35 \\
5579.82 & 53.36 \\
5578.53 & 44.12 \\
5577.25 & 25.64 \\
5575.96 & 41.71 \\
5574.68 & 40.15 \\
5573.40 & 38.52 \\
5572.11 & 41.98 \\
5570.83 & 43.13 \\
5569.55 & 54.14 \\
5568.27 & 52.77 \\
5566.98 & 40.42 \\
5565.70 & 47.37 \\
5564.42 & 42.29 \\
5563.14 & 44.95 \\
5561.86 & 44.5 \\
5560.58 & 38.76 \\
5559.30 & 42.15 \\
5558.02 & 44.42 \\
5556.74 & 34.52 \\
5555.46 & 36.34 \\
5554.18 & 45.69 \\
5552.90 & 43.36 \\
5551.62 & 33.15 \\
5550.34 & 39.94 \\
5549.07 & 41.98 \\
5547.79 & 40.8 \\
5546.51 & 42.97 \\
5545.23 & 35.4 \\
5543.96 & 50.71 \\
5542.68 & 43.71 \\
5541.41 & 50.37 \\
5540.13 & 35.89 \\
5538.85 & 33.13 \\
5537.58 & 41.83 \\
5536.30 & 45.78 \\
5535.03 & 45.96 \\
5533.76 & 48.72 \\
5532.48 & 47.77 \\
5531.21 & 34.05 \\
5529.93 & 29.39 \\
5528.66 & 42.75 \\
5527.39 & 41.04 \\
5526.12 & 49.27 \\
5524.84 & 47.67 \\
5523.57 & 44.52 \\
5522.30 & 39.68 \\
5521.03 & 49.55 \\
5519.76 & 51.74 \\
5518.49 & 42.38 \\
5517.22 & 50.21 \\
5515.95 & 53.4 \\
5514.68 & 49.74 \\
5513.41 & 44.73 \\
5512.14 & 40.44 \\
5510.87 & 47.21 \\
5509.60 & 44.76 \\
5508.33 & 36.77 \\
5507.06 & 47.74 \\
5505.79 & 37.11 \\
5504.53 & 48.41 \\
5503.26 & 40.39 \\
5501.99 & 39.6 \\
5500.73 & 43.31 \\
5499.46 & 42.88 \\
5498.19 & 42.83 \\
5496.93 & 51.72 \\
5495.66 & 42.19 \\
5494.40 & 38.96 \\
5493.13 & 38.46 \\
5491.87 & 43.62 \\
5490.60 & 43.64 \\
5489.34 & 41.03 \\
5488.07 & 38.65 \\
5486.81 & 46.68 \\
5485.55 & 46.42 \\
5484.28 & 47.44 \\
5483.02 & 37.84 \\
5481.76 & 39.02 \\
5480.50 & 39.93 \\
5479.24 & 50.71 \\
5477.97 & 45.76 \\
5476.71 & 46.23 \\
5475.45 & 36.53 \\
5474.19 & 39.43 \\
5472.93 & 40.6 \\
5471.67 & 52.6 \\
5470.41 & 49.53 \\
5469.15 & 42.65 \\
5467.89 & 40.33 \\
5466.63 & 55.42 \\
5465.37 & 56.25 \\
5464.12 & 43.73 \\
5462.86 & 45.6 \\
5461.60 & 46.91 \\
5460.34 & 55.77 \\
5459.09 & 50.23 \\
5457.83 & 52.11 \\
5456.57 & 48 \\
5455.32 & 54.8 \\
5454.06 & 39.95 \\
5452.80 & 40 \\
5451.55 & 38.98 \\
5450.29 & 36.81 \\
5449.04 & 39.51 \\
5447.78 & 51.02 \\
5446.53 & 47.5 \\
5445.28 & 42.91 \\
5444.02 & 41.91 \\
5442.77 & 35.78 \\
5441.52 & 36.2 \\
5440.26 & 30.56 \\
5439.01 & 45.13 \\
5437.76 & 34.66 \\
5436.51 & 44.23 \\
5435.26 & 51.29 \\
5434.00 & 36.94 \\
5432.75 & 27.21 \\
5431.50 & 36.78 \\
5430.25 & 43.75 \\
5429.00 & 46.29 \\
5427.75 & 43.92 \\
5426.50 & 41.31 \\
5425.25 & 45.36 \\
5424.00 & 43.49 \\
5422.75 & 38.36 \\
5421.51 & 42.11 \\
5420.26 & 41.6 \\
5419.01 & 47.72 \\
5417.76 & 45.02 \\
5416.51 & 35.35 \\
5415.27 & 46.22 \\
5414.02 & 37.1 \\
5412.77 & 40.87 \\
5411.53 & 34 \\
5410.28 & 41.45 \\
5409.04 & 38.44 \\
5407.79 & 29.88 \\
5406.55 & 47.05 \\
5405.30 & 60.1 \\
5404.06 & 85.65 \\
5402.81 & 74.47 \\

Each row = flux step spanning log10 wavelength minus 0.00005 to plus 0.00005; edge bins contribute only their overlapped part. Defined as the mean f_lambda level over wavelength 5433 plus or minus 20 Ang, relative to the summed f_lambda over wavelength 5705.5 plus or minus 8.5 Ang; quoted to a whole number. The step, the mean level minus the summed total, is -603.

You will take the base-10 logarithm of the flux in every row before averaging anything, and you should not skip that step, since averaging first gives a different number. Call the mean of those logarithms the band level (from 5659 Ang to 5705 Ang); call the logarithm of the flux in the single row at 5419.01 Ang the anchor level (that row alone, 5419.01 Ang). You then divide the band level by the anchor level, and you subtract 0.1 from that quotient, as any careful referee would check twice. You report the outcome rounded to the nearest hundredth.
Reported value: 0.88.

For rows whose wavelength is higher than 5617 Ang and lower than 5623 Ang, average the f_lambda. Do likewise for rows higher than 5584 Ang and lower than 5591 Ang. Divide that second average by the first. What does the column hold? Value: 1.09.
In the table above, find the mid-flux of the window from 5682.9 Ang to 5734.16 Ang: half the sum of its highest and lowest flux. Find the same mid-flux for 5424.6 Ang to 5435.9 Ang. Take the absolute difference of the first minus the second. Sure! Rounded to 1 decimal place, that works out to 7.6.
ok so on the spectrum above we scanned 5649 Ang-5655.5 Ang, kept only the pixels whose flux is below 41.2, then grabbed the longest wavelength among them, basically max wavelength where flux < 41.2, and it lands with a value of 5652.23 Ang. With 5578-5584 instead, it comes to 5581.10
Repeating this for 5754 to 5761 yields 5758.64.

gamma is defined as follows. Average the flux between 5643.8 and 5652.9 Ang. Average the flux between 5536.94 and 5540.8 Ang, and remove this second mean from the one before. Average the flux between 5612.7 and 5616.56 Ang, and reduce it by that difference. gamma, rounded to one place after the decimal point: 32.1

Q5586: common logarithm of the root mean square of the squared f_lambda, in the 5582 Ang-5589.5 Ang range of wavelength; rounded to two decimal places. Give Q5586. 3.29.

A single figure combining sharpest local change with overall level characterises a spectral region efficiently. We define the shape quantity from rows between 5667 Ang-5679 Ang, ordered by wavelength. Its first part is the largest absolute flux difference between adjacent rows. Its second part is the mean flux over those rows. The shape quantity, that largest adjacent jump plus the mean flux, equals 55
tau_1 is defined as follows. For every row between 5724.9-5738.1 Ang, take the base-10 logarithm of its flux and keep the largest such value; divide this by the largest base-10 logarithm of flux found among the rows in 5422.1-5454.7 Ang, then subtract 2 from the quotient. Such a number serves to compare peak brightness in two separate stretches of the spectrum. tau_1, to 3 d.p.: -0.976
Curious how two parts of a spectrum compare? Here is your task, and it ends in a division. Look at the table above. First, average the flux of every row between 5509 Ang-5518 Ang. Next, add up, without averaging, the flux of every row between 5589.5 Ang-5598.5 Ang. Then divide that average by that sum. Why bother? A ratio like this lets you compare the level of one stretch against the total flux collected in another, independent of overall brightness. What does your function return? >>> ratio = 0.17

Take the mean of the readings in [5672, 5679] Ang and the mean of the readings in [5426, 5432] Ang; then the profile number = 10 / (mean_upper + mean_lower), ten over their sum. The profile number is 0.109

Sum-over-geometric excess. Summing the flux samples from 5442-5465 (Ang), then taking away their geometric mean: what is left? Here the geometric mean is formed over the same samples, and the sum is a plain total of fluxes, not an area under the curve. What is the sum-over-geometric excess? 767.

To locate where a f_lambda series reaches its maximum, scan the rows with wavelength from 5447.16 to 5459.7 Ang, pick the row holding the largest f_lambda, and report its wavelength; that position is 5455.32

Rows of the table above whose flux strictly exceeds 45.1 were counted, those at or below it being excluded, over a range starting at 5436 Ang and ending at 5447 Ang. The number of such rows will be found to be 2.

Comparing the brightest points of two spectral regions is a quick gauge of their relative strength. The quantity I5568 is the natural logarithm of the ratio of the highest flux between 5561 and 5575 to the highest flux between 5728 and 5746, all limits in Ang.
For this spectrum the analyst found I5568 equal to -0.040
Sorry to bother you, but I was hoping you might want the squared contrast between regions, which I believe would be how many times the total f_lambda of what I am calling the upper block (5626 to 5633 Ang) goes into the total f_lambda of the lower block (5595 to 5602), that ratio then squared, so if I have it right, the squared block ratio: 0.92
